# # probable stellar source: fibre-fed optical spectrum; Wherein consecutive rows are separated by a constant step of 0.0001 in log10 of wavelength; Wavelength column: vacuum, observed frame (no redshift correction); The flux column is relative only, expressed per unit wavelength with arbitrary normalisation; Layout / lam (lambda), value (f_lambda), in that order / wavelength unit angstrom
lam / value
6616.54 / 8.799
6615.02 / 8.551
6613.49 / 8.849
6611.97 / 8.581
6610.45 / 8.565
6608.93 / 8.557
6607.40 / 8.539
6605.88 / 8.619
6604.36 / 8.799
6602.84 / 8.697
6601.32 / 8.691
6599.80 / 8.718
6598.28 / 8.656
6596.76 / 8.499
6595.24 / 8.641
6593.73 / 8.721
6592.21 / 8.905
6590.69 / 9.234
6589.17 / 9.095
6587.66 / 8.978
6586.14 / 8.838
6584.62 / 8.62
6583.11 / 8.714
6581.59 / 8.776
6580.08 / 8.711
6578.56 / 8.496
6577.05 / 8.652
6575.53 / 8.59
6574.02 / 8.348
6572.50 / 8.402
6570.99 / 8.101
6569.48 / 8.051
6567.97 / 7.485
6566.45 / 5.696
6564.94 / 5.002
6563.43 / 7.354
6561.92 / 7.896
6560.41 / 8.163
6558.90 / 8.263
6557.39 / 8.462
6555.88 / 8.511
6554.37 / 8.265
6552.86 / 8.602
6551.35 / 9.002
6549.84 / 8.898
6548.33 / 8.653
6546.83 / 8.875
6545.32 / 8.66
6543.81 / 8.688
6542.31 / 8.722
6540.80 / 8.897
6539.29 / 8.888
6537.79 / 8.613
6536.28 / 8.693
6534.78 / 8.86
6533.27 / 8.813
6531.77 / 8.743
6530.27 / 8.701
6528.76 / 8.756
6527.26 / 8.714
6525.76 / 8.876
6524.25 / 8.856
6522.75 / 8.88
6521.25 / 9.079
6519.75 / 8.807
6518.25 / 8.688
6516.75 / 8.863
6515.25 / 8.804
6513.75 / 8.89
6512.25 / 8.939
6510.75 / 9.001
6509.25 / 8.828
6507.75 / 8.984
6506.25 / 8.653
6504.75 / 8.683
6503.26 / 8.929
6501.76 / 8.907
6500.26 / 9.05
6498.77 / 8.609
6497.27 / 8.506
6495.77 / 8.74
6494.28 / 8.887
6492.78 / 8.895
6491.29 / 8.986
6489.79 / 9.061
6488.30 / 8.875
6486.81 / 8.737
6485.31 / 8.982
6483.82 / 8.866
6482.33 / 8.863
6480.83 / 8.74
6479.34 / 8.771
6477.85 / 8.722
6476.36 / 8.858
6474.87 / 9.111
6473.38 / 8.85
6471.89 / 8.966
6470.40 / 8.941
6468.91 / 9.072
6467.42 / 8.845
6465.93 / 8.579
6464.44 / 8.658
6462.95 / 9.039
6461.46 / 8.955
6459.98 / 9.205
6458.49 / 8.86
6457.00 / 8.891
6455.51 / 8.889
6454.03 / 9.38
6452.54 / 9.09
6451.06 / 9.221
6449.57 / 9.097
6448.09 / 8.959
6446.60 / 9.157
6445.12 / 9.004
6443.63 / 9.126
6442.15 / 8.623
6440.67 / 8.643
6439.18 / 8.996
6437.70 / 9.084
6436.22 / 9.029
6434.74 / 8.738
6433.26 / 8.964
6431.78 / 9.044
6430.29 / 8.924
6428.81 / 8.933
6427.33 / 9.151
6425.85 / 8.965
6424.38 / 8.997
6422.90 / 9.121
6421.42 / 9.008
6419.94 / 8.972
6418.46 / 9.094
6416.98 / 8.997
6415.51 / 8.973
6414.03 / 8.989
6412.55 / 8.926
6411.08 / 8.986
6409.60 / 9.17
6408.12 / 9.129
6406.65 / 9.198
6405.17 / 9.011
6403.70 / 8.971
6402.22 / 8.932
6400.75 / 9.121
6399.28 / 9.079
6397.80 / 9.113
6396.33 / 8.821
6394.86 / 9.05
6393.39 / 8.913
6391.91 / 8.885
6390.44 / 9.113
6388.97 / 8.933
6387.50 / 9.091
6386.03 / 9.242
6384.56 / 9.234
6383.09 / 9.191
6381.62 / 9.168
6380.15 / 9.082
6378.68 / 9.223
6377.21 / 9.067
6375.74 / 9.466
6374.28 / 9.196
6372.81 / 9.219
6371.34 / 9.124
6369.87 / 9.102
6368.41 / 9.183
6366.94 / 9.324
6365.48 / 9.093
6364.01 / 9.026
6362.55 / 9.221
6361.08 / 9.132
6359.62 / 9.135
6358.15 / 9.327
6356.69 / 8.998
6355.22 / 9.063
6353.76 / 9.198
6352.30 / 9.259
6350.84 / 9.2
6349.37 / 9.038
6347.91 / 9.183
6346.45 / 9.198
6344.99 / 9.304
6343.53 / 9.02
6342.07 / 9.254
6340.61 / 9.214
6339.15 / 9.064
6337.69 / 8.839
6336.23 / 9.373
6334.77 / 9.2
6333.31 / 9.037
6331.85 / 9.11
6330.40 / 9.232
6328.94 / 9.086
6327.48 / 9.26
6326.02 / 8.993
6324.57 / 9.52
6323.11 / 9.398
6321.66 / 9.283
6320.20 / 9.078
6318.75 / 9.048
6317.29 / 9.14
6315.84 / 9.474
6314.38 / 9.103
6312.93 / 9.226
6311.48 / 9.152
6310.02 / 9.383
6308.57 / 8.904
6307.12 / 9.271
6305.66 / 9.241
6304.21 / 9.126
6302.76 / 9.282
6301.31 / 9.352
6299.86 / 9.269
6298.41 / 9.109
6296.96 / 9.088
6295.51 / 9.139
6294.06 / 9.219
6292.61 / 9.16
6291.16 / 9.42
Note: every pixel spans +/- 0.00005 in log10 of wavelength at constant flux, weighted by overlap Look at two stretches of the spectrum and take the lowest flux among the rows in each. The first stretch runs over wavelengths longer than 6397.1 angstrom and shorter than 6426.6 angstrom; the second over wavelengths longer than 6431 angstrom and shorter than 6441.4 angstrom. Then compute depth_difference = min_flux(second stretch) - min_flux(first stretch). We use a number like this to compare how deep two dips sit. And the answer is -0.28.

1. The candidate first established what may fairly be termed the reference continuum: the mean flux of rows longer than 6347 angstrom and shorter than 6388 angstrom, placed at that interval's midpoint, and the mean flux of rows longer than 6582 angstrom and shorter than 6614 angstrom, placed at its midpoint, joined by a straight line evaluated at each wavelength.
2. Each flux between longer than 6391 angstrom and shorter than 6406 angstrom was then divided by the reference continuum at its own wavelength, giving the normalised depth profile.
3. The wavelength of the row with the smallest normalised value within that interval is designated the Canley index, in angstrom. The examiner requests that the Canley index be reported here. 6396.33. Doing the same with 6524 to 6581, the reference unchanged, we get 6564.94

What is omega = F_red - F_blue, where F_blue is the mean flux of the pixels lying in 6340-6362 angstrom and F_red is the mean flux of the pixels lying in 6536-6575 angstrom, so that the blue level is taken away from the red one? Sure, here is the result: -1.0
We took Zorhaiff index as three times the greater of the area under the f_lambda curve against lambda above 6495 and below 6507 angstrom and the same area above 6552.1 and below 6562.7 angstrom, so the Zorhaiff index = 315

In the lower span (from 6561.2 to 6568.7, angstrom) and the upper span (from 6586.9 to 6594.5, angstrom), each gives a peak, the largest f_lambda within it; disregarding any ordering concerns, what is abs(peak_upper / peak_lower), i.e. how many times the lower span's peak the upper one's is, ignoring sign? 1.17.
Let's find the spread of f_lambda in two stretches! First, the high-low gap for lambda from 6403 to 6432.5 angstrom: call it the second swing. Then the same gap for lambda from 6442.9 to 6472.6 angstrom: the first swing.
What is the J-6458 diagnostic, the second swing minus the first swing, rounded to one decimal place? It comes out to -0.5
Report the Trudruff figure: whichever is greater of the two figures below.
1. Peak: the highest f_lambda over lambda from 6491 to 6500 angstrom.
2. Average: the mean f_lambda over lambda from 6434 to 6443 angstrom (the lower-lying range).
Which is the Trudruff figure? 8.99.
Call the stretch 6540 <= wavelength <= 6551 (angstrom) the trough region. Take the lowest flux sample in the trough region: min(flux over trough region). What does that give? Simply 8.653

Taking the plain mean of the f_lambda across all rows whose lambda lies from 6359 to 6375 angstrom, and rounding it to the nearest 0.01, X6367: 9.16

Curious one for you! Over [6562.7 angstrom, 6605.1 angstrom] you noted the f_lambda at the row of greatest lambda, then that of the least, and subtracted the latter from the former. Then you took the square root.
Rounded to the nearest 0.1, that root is 1.2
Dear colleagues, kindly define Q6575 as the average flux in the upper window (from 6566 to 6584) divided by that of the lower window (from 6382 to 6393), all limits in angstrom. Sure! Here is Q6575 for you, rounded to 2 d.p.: 0.90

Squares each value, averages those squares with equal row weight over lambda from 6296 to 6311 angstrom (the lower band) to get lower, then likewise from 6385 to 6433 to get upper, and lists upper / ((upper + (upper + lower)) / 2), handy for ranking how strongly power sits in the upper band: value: 0.658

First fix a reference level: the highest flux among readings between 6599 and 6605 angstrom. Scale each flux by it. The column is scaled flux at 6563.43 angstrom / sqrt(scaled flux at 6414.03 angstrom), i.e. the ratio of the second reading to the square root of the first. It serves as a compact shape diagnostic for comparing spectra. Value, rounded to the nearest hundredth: 0.83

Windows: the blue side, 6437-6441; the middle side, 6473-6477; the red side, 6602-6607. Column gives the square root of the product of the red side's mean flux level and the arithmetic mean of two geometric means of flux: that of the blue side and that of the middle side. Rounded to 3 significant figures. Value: 8.81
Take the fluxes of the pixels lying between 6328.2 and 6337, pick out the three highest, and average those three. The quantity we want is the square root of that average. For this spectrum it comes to 3.044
